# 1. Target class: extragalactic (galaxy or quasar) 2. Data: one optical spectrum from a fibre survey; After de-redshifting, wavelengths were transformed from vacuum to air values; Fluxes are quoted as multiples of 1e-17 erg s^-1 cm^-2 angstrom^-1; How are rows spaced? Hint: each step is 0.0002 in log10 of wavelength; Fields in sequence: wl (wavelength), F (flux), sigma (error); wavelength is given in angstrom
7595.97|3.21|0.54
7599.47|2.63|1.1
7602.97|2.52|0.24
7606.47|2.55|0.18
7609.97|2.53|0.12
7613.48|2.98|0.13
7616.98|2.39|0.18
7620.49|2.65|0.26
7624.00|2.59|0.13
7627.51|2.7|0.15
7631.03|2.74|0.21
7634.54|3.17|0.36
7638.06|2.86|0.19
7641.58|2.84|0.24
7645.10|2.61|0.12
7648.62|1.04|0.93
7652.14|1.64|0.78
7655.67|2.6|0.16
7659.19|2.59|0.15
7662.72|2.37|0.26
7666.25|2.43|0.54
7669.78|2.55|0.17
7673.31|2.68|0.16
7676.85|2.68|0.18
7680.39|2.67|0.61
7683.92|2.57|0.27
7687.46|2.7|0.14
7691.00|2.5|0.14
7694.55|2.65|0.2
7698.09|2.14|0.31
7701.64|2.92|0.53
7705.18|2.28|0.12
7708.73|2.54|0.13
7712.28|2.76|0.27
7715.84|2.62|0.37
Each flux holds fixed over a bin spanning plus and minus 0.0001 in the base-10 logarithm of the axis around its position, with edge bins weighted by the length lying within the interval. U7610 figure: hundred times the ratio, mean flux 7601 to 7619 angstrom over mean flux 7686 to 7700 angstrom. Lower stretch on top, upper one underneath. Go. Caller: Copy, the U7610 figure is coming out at 104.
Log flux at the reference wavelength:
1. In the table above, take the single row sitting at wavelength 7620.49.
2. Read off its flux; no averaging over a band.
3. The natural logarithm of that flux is 0.97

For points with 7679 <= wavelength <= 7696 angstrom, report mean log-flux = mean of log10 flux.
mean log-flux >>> 0.418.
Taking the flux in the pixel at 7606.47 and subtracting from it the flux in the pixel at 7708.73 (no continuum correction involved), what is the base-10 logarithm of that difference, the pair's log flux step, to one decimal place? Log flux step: -2.0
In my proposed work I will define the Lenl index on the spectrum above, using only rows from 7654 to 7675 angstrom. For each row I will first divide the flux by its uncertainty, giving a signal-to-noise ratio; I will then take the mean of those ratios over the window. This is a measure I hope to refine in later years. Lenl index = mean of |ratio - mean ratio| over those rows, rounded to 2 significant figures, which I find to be 4.2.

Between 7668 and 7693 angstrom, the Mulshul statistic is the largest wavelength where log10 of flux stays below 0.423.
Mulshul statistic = 7691.00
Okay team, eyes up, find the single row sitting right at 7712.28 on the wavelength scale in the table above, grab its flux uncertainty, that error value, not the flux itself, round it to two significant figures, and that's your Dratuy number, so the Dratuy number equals 0.27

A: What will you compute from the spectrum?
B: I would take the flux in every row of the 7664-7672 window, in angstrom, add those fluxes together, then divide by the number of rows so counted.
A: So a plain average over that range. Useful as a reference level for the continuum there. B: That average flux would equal 2.49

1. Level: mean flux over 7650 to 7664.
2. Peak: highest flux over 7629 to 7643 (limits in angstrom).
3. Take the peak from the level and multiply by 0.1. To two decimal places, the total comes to -0.09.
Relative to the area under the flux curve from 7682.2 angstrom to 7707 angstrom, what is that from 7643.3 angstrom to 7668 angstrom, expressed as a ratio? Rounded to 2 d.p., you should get 0.86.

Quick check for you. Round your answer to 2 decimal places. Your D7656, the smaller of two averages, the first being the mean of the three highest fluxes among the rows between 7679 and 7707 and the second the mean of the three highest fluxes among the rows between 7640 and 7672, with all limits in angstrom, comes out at 2.68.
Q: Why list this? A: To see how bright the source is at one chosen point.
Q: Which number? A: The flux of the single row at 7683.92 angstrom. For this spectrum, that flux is 2.57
